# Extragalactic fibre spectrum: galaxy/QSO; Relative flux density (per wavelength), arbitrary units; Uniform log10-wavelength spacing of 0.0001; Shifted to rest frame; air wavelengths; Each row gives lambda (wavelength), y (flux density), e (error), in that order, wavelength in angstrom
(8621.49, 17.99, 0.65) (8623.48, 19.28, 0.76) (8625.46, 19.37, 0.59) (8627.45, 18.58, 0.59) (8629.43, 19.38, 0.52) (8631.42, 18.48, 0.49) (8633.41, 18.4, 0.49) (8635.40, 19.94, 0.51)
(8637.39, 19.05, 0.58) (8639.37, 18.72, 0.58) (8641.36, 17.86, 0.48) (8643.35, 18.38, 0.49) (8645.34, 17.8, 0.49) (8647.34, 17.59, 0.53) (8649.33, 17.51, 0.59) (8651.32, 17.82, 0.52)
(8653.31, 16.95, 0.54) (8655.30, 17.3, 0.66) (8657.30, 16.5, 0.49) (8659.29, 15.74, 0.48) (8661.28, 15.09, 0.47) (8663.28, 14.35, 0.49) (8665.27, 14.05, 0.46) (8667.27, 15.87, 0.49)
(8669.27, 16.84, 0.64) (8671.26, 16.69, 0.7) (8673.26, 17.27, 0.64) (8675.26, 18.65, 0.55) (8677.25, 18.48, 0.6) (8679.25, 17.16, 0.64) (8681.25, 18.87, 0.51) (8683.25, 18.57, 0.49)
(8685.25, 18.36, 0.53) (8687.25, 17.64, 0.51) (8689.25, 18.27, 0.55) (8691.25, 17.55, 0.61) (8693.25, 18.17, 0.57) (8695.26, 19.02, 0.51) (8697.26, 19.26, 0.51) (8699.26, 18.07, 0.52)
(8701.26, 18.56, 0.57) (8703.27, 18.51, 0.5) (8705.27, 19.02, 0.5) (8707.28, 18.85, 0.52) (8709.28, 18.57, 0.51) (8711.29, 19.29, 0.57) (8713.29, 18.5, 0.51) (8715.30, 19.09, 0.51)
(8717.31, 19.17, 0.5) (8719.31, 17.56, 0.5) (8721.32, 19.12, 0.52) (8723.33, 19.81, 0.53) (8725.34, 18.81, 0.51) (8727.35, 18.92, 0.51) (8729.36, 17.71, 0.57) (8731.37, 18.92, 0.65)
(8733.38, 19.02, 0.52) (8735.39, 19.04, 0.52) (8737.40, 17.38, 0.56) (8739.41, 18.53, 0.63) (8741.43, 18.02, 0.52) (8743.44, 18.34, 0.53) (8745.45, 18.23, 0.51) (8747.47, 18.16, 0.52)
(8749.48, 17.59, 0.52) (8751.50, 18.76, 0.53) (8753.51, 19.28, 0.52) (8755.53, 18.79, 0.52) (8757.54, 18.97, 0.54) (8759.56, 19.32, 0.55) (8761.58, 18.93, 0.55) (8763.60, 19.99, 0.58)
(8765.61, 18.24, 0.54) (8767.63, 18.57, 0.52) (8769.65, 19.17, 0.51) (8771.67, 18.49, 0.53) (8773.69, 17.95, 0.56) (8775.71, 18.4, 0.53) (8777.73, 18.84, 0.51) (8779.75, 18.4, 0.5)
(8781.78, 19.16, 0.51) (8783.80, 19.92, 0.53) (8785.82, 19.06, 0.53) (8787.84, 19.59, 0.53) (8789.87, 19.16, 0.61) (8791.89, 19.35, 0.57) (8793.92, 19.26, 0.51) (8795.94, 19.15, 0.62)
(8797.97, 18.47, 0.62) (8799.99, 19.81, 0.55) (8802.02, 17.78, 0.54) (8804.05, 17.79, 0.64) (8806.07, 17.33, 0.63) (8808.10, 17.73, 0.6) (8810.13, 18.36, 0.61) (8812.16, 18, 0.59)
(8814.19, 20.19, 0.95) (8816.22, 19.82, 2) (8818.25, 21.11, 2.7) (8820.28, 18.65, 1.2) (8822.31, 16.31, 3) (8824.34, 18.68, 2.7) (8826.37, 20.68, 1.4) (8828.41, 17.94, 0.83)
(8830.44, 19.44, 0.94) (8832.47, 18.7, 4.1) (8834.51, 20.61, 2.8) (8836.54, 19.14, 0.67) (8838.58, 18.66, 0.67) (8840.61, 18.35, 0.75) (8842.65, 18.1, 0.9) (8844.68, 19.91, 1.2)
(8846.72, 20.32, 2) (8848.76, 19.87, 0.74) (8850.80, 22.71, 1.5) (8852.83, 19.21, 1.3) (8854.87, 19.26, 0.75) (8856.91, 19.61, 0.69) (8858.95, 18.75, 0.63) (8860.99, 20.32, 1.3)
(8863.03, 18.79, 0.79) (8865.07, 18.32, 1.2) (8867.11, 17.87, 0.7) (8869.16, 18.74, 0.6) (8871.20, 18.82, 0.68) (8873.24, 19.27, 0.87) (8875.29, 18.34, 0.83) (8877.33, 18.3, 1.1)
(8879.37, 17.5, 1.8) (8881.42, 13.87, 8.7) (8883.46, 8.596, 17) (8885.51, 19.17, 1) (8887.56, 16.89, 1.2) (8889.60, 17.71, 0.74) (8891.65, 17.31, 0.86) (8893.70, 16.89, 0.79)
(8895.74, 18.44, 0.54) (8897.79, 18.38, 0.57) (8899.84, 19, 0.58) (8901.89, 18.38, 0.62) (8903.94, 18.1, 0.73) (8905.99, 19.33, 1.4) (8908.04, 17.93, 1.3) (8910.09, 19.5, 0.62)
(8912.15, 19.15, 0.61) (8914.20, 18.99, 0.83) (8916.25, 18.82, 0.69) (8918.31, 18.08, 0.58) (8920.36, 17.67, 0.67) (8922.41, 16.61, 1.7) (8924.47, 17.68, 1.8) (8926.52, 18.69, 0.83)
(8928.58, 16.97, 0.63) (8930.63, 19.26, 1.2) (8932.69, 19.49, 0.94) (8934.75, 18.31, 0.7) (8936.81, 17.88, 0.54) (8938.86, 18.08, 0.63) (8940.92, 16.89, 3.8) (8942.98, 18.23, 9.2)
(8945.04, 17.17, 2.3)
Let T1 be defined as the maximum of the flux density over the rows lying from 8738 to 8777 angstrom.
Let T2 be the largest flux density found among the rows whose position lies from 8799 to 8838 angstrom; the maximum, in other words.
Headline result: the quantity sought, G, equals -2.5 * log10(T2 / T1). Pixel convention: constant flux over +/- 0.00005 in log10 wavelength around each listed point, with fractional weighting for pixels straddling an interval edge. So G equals -0.06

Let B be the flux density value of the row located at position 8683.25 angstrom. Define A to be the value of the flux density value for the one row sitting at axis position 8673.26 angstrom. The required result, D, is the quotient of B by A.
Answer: 1.08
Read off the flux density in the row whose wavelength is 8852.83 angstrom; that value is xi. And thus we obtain 19.21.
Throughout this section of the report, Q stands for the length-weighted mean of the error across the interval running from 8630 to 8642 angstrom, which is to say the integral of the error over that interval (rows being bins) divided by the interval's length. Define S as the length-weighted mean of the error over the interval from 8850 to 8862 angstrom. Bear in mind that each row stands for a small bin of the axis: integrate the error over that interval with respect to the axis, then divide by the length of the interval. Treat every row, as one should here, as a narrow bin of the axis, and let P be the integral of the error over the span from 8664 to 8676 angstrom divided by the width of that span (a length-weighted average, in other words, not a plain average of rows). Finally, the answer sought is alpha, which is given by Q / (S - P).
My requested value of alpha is 1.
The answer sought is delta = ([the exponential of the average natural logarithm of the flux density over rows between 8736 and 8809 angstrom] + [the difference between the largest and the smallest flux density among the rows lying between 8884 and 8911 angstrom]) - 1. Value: 20.3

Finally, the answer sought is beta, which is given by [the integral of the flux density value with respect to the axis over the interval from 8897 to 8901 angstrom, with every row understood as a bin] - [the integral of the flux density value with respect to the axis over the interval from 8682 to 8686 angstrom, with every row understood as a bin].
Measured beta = 1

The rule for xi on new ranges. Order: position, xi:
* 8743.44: 18.34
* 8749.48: 17.59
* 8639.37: 18.72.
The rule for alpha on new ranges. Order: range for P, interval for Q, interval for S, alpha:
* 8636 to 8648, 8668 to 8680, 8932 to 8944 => 0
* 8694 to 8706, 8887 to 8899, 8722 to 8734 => 27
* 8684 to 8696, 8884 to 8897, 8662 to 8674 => 73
